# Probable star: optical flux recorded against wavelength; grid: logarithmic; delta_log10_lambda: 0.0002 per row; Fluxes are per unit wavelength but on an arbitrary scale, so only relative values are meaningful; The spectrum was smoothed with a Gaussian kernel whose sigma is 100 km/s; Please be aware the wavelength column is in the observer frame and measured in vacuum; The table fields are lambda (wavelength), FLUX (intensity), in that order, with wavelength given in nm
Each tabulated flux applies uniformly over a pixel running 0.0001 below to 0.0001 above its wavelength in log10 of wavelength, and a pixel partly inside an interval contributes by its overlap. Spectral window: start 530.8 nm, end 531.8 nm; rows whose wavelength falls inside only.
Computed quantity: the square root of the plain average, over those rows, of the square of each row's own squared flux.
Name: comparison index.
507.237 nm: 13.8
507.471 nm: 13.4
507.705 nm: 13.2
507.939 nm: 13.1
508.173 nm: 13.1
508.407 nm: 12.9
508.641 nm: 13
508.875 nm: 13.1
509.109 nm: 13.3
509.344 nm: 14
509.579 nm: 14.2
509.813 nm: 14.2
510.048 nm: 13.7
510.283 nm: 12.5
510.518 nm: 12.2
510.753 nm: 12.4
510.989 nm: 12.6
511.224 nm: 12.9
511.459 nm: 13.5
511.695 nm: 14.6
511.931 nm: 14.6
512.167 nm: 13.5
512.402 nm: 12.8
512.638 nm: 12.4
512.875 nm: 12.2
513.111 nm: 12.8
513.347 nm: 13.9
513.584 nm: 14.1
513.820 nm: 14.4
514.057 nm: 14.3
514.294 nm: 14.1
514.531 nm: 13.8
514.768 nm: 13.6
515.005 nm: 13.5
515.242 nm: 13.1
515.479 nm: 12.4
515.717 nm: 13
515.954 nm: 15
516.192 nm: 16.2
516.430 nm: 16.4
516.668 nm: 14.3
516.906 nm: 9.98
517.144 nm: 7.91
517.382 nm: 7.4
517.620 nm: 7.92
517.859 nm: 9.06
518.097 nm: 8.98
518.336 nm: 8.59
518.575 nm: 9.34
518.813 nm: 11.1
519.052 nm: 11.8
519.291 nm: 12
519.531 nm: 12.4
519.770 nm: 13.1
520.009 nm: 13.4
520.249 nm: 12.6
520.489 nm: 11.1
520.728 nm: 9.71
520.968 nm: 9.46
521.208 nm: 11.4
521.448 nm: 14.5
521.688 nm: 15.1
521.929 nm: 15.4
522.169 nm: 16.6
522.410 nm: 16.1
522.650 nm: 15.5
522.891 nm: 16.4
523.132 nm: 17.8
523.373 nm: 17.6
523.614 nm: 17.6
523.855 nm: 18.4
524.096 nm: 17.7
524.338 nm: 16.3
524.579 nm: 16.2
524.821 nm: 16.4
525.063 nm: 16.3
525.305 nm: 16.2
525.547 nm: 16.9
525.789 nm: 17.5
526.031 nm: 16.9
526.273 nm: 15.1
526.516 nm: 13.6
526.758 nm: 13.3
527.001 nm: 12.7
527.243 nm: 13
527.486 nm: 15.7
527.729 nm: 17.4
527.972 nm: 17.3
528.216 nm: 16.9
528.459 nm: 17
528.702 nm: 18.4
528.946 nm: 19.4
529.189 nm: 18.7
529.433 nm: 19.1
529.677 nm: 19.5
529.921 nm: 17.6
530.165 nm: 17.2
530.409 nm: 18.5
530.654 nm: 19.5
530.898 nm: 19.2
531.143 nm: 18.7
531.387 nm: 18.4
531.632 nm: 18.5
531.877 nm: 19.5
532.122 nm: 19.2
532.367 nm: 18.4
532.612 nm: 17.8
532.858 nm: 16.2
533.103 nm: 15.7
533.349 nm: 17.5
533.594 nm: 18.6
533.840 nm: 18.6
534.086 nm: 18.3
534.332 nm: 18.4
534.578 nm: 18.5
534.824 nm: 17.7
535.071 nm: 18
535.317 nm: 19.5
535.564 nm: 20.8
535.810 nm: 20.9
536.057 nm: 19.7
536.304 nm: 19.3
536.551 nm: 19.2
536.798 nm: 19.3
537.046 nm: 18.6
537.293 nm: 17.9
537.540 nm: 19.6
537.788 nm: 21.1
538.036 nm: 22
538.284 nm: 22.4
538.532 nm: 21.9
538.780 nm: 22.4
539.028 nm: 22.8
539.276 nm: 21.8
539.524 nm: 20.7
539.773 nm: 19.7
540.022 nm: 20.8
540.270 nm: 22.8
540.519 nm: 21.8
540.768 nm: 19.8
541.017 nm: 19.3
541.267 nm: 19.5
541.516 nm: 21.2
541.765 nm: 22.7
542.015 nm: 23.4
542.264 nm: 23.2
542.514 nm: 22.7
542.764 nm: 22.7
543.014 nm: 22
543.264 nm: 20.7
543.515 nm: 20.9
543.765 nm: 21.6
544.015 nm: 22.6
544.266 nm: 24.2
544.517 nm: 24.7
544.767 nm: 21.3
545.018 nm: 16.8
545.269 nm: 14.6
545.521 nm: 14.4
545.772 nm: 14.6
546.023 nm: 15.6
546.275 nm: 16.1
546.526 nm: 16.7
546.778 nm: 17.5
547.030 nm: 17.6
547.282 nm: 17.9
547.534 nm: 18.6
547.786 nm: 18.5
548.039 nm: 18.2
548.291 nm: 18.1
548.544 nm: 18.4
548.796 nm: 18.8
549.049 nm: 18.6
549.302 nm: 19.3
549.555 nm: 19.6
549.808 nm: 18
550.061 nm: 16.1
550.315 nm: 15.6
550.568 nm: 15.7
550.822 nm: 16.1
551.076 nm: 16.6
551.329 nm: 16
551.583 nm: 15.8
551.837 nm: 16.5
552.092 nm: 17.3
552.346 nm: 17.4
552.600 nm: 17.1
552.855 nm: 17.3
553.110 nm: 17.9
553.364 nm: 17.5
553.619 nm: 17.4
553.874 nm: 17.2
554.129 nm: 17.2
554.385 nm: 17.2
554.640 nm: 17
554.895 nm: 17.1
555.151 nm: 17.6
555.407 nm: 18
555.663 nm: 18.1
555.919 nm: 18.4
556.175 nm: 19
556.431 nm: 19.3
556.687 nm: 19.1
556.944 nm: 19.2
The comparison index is 350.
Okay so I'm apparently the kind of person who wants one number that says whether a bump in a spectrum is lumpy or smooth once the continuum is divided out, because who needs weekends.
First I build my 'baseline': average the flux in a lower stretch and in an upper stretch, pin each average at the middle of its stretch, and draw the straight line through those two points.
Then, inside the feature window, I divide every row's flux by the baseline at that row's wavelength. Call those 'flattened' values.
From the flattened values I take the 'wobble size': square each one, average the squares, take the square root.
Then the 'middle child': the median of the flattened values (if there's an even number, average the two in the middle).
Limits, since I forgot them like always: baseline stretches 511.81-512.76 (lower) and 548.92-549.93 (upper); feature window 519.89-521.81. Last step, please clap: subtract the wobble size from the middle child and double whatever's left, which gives -0.04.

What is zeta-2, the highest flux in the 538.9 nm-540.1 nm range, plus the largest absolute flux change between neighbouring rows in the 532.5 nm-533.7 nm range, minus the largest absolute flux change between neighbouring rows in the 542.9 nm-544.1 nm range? 23.3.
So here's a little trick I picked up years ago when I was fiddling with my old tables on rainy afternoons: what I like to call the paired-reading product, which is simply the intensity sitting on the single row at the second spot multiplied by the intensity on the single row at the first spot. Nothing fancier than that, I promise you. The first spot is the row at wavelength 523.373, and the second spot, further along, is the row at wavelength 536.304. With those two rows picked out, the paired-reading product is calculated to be 340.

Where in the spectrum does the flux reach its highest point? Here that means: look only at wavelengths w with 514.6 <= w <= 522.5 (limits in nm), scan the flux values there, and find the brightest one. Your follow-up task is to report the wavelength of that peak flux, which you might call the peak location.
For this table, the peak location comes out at 522.169 nm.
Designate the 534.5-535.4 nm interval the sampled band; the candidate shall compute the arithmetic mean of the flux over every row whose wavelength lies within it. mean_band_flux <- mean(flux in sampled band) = 18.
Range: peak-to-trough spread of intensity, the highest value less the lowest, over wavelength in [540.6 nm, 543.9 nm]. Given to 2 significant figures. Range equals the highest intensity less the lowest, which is 4.1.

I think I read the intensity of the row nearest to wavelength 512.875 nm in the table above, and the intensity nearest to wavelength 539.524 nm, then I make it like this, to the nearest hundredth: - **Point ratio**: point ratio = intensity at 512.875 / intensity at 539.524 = 0.59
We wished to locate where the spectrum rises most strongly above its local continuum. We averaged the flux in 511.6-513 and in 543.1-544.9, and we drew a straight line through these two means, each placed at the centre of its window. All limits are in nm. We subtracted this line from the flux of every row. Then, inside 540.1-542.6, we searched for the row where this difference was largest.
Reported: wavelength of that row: 542.015 nm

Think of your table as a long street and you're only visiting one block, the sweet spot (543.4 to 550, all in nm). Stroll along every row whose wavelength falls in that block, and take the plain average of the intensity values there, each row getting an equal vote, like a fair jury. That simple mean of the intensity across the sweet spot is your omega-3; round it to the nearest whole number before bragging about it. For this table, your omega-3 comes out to 19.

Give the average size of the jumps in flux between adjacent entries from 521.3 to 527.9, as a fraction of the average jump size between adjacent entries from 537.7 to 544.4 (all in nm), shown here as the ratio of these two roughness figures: 0.88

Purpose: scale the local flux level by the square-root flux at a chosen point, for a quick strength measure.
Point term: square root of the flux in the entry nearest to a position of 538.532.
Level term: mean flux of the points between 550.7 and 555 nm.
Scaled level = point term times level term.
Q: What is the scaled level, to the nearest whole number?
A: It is 79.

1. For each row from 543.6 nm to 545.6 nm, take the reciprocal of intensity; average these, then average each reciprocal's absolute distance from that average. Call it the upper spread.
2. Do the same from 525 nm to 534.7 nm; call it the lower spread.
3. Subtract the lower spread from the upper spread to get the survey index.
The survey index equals 0.0051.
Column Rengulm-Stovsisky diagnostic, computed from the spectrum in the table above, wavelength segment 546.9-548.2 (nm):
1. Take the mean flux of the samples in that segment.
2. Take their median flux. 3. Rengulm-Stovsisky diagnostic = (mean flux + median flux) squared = 1322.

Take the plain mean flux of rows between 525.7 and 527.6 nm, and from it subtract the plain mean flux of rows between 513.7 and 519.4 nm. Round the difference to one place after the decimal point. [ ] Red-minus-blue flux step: 2.7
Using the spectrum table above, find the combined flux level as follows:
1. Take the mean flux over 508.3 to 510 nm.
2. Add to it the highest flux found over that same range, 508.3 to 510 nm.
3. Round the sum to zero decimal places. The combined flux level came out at 28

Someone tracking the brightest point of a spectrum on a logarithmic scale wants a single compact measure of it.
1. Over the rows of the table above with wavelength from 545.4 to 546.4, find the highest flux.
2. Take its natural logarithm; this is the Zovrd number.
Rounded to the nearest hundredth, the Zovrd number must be 2.78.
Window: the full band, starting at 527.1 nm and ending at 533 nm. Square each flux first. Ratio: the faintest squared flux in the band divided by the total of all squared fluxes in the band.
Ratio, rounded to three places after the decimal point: 0.022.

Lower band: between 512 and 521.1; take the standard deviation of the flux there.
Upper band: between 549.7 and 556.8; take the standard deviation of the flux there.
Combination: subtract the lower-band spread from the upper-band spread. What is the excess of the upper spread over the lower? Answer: -1.3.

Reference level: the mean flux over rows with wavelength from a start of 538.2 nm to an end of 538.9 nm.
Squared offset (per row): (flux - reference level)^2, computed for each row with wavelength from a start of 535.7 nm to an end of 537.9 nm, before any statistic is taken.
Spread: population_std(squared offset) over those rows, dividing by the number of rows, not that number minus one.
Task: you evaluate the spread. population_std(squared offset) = 5.1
